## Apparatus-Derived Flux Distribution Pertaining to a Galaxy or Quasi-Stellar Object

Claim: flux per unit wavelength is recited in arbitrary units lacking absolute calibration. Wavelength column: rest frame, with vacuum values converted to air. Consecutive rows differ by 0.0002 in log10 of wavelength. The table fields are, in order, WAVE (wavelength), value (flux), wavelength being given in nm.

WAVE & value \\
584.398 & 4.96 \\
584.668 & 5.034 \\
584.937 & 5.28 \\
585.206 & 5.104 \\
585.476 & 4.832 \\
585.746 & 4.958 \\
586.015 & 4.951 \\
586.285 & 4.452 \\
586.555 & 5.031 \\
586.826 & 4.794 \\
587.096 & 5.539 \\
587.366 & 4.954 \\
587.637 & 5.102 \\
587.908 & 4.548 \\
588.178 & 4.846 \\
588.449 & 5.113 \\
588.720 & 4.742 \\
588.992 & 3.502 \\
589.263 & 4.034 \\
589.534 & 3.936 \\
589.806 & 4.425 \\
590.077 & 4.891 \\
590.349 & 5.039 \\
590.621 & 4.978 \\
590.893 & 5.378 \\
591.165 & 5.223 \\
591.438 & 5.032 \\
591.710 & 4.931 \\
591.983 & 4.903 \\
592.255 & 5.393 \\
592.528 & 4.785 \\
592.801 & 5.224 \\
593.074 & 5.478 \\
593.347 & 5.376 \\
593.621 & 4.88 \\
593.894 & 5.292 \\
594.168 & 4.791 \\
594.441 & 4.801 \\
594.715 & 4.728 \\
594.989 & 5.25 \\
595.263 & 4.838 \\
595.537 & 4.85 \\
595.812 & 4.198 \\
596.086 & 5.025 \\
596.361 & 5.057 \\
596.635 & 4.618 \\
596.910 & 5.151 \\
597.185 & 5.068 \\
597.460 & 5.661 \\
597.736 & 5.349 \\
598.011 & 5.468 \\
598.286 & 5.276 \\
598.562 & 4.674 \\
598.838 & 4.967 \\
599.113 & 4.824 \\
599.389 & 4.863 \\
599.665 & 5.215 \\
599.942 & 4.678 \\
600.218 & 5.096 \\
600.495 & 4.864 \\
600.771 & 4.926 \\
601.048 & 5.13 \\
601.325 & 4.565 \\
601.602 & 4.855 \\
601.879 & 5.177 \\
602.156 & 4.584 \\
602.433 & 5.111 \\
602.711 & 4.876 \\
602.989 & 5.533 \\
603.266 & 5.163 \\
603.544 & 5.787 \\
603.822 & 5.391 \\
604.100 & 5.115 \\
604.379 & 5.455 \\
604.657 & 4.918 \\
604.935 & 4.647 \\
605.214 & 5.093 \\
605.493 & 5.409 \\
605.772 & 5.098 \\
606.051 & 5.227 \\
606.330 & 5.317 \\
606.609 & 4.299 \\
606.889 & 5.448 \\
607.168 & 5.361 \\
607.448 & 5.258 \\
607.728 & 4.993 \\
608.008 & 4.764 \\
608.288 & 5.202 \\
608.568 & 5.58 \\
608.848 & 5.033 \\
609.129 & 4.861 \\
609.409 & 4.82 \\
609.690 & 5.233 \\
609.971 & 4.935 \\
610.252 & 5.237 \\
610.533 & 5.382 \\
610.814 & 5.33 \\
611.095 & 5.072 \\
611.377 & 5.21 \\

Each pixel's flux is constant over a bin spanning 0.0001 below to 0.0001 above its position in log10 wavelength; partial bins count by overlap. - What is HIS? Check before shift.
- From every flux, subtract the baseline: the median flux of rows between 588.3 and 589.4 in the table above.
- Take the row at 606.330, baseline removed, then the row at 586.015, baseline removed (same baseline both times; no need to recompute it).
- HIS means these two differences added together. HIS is 1.49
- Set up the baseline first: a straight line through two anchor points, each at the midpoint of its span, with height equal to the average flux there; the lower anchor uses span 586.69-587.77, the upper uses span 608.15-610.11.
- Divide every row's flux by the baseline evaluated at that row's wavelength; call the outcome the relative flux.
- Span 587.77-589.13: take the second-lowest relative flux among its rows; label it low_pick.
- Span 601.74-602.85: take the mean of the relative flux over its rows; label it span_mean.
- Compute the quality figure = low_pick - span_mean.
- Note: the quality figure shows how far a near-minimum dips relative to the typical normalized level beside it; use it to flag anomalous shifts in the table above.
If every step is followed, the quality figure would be -0.08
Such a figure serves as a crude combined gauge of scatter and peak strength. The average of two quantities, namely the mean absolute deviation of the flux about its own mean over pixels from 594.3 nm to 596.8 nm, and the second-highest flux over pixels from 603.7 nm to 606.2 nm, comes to 2.81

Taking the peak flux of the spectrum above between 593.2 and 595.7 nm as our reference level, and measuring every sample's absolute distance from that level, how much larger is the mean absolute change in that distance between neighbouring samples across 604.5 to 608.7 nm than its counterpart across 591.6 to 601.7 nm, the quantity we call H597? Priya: 0.03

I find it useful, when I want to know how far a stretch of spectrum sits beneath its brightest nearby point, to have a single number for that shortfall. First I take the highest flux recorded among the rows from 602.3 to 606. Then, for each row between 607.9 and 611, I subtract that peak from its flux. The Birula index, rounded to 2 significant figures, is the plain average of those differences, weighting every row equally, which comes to -0.66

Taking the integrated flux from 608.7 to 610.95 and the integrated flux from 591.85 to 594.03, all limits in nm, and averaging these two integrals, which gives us 11.38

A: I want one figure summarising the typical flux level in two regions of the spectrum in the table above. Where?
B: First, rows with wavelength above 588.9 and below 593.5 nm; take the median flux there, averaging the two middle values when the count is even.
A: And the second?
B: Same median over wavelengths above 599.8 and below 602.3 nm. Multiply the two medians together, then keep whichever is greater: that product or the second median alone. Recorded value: 24.2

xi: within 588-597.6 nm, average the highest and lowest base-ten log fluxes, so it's 0.649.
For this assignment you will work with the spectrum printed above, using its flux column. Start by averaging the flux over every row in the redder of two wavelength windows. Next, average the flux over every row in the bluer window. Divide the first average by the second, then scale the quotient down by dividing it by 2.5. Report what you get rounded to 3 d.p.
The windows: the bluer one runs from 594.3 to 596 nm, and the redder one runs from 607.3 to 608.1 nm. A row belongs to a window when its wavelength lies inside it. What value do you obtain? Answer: 0.419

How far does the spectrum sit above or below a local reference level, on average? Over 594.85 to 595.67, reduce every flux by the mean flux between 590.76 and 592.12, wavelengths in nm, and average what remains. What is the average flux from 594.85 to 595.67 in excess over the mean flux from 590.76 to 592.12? -0.11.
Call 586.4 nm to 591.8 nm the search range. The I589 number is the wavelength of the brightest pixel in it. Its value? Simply 587.096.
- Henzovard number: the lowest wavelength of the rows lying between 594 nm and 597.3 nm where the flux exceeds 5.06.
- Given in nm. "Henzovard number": 594.989 nm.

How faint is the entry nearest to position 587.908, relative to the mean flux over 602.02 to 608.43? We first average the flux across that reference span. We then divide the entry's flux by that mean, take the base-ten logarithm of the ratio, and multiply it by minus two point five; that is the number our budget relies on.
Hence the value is 0.13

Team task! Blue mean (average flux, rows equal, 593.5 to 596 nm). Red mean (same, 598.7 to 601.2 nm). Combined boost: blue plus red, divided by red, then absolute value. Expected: 1.98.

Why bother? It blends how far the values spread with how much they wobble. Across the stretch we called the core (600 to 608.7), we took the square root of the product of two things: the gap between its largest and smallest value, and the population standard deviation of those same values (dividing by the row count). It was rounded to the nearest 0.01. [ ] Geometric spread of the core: 0.69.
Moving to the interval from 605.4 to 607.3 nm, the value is 0.65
